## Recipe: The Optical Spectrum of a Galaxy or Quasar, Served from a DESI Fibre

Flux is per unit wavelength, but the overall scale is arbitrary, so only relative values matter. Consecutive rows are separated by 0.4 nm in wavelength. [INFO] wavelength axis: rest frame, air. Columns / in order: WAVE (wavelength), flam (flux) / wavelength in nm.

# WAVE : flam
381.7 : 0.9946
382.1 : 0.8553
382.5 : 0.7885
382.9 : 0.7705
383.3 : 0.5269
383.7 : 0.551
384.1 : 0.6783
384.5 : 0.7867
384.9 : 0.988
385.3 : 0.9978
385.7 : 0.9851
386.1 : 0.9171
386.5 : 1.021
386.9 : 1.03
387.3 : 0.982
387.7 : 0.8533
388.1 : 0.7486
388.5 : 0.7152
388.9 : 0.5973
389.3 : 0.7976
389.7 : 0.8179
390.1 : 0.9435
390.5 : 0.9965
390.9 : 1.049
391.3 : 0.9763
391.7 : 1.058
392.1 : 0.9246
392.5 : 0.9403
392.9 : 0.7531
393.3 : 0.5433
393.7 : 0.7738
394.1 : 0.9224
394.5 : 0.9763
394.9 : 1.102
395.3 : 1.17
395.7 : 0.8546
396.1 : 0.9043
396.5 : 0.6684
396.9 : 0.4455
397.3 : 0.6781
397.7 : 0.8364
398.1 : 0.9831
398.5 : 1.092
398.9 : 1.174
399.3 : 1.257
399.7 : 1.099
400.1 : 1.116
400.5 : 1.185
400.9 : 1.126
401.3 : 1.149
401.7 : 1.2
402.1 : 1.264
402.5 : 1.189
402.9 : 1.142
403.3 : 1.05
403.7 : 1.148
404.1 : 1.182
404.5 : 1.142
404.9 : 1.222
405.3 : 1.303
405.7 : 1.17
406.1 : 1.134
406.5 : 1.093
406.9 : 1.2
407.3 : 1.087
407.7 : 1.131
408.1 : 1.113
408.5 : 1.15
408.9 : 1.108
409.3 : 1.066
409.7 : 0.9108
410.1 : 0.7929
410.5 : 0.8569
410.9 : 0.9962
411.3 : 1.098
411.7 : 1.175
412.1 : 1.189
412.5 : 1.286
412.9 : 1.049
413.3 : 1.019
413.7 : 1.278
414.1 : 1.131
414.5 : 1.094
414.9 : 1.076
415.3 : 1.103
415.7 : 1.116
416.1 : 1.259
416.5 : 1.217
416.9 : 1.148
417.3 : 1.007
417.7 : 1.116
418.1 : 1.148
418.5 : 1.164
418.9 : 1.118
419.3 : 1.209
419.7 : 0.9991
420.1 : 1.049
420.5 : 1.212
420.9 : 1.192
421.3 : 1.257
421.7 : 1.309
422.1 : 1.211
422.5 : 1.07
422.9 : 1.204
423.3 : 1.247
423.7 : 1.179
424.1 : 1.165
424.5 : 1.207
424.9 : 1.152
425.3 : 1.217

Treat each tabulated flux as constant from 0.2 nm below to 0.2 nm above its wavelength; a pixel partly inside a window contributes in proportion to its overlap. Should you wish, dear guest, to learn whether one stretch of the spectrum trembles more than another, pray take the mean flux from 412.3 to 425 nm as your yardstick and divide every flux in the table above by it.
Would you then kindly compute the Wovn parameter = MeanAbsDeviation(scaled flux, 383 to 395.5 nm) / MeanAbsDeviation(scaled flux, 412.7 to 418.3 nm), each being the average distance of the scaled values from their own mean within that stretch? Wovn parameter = 2.4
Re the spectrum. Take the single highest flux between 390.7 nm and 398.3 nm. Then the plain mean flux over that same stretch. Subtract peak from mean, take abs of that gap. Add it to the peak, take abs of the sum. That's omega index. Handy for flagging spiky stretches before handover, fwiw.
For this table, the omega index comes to 1.47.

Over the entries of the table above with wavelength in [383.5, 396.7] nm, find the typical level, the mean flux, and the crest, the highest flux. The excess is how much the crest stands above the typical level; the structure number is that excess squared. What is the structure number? 0.08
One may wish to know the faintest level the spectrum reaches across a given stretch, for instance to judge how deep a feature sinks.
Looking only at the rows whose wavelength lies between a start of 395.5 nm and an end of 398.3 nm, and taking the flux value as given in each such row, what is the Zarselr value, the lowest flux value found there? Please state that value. 0.4455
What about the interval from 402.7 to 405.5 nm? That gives 1.05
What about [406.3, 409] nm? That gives 1.087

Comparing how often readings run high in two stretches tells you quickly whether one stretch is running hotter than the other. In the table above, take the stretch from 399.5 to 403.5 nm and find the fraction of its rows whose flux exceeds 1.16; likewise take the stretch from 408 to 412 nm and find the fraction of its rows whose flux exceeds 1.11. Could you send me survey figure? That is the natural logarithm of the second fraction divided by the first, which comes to -0.29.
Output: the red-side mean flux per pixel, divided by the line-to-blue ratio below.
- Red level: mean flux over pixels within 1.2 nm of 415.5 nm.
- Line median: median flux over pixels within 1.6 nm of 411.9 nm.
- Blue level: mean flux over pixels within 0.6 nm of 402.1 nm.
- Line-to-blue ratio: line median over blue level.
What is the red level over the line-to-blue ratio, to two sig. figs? 1.3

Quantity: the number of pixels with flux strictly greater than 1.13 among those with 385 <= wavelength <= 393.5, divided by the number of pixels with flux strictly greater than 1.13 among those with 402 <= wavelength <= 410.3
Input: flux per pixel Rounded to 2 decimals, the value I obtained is 0.00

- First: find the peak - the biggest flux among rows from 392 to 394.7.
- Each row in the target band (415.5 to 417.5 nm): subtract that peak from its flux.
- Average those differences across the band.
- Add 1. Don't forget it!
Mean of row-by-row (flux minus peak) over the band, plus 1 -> 1.17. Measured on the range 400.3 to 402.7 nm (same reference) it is 1.21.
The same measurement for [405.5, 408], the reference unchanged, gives 1.16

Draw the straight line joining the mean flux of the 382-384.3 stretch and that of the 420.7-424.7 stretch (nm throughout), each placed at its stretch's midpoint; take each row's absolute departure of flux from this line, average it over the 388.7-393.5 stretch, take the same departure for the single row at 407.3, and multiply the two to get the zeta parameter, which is 0.013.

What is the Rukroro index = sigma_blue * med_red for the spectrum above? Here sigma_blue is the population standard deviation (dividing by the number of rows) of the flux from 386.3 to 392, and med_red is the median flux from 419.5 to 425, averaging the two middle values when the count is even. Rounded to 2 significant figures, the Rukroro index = 0.17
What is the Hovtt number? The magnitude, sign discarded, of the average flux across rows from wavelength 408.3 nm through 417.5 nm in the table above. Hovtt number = 1.09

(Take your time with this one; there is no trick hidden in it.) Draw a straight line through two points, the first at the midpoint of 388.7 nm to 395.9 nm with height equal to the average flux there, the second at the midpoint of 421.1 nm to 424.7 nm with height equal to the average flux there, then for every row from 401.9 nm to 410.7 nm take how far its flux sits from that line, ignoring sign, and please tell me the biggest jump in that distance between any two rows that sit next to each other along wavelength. 0.16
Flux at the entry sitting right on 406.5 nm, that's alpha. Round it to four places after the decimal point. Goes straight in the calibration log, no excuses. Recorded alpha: 1.0930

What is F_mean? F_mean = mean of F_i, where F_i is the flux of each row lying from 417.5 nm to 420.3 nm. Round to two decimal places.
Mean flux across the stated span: 1.11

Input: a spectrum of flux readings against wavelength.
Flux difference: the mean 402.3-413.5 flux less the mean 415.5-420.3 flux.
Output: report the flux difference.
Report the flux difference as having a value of -0.02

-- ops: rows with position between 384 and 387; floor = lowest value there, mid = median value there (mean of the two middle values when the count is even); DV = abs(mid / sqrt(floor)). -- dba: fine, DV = 1.20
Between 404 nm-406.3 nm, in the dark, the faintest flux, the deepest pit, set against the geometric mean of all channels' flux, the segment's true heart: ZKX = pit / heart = 0.95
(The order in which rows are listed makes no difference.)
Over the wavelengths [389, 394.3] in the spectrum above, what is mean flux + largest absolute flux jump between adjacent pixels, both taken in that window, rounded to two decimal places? 1.11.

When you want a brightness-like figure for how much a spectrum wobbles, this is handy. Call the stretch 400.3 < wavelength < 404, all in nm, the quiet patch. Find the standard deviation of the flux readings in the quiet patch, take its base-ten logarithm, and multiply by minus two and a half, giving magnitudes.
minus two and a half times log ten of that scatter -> 3.1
